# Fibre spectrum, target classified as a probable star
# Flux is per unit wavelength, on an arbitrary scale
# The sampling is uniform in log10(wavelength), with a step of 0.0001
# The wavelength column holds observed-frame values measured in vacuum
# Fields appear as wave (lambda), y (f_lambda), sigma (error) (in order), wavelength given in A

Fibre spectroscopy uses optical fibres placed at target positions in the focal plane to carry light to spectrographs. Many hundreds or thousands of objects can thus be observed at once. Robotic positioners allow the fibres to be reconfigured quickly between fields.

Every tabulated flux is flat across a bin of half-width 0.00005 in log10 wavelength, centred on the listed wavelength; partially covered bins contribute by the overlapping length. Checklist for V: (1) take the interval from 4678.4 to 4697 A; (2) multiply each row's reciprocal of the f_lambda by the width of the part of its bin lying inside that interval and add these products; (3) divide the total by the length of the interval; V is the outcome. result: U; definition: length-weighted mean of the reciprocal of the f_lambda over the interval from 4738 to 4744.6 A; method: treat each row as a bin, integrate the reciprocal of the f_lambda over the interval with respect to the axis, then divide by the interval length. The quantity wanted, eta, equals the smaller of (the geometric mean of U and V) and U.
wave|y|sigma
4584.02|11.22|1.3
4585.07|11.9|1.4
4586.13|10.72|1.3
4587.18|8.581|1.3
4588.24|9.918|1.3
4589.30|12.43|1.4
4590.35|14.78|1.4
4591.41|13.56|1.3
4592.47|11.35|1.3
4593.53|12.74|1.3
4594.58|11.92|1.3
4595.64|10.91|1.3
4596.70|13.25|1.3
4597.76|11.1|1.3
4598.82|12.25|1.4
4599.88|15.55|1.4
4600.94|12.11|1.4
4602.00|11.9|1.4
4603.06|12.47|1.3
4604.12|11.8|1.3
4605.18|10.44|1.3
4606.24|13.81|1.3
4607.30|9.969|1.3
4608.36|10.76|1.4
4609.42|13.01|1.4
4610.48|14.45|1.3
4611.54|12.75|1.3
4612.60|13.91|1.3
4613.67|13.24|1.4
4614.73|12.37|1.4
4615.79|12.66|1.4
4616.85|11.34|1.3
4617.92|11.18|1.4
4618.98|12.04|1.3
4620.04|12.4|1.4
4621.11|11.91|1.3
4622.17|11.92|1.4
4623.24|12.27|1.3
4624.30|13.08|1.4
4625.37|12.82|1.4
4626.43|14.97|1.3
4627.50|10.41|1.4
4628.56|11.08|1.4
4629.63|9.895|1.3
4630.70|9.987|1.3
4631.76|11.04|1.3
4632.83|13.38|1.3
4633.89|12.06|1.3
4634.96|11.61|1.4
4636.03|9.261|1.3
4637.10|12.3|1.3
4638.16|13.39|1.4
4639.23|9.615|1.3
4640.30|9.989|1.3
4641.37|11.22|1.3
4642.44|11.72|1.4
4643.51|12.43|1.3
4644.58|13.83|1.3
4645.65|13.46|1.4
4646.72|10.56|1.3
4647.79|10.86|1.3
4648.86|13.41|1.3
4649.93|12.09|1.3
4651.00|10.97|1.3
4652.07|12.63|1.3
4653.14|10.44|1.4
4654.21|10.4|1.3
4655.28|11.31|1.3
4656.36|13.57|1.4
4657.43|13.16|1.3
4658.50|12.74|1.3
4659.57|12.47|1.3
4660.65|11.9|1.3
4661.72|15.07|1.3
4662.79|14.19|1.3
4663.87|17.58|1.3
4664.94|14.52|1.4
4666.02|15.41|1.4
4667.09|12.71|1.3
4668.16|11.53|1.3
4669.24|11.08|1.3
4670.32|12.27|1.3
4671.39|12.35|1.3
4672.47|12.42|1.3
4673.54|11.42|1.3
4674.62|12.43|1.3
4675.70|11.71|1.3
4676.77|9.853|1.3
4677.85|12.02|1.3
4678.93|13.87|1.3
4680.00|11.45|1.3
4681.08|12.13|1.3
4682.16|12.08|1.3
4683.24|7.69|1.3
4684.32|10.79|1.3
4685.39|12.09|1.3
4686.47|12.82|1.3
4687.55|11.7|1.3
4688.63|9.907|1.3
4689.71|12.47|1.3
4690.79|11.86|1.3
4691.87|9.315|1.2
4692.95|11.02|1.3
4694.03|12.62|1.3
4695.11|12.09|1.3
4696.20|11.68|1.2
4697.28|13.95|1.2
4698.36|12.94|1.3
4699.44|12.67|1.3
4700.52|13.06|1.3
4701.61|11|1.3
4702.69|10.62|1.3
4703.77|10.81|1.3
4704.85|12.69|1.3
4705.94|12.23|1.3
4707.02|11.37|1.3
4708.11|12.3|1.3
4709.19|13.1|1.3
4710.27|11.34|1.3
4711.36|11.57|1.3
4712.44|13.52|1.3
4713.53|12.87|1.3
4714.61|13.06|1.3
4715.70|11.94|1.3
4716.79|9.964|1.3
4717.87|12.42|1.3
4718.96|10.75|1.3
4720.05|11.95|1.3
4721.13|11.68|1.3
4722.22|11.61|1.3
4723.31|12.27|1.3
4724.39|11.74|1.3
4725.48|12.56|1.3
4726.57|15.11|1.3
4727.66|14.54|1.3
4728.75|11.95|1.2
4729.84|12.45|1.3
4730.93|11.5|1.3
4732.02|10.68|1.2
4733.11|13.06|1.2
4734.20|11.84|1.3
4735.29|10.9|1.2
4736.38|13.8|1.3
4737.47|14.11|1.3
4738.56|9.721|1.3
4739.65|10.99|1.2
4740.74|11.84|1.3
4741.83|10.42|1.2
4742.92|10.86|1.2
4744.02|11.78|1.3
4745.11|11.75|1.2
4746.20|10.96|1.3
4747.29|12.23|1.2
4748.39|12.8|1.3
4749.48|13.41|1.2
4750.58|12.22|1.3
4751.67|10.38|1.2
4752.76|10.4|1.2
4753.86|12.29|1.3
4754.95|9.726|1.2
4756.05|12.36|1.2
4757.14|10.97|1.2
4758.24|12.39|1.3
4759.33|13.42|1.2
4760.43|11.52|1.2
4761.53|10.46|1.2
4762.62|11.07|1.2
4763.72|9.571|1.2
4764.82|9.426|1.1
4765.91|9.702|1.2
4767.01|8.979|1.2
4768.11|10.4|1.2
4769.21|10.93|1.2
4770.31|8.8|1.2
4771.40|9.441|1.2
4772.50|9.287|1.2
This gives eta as 0.090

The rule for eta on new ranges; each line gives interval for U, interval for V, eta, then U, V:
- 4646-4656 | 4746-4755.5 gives 0.087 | 0.088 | 0.087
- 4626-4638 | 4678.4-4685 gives 0.089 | 0.089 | 0.091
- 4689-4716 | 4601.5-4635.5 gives 0.083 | 0.083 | 0.084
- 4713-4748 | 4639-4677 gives 0.083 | 0.084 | 0.082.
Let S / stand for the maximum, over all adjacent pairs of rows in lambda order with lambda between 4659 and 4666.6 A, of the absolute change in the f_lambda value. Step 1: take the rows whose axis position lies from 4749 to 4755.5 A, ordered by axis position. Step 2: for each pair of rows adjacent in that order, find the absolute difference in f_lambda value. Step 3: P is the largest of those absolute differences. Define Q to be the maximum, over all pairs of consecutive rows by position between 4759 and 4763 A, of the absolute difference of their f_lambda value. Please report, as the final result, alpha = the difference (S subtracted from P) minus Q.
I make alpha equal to -2.7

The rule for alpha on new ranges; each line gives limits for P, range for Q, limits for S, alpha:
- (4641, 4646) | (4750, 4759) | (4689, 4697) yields -3.8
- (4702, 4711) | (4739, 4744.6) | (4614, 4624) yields -0.9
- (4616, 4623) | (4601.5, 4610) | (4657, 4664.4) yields -6.4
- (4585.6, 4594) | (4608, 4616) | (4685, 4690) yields -2.3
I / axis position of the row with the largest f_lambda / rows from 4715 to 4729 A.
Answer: 4726.57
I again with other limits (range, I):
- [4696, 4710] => 4697.28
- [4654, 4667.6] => 4663.87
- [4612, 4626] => 4612.60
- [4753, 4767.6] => 4759.33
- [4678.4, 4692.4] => 4678.93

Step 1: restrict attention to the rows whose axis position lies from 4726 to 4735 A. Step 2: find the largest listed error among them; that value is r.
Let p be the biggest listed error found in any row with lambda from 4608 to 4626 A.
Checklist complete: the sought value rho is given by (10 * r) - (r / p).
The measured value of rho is 12.1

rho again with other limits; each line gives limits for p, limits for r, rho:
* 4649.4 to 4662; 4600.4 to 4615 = 13.0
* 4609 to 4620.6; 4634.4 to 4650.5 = 13.0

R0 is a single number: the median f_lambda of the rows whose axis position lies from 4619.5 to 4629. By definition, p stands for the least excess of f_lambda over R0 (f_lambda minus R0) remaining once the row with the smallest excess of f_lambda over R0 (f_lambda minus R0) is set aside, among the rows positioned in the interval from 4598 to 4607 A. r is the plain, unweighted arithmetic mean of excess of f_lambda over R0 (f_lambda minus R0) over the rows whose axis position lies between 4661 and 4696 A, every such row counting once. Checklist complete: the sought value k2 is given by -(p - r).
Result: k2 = 0.4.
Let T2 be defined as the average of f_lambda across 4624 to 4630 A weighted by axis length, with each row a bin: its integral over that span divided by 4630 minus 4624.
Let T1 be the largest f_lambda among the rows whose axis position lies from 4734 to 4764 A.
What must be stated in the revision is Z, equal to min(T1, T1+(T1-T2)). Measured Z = 14.1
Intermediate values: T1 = 14.11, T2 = 12.1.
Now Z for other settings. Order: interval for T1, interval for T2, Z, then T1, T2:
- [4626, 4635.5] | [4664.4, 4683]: 15.0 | 14.97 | 12.2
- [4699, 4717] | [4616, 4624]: 13.5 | 13.52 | 11.9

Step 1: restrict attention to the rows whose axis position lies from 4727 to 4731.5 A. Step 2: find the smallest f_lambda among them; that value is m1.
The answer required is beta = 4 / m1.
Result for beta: 0.35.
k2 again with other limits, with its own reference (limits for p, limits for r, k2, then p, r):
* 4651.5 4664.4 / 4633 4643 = 0.8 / -1.8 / -1.0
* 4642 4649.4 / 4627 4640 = 0.3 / -1.4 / -1.1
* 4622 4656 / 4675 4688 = 1.9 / -2.7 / -0.8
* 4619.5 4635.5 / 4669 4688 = 1.7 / -2.3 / -0.6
